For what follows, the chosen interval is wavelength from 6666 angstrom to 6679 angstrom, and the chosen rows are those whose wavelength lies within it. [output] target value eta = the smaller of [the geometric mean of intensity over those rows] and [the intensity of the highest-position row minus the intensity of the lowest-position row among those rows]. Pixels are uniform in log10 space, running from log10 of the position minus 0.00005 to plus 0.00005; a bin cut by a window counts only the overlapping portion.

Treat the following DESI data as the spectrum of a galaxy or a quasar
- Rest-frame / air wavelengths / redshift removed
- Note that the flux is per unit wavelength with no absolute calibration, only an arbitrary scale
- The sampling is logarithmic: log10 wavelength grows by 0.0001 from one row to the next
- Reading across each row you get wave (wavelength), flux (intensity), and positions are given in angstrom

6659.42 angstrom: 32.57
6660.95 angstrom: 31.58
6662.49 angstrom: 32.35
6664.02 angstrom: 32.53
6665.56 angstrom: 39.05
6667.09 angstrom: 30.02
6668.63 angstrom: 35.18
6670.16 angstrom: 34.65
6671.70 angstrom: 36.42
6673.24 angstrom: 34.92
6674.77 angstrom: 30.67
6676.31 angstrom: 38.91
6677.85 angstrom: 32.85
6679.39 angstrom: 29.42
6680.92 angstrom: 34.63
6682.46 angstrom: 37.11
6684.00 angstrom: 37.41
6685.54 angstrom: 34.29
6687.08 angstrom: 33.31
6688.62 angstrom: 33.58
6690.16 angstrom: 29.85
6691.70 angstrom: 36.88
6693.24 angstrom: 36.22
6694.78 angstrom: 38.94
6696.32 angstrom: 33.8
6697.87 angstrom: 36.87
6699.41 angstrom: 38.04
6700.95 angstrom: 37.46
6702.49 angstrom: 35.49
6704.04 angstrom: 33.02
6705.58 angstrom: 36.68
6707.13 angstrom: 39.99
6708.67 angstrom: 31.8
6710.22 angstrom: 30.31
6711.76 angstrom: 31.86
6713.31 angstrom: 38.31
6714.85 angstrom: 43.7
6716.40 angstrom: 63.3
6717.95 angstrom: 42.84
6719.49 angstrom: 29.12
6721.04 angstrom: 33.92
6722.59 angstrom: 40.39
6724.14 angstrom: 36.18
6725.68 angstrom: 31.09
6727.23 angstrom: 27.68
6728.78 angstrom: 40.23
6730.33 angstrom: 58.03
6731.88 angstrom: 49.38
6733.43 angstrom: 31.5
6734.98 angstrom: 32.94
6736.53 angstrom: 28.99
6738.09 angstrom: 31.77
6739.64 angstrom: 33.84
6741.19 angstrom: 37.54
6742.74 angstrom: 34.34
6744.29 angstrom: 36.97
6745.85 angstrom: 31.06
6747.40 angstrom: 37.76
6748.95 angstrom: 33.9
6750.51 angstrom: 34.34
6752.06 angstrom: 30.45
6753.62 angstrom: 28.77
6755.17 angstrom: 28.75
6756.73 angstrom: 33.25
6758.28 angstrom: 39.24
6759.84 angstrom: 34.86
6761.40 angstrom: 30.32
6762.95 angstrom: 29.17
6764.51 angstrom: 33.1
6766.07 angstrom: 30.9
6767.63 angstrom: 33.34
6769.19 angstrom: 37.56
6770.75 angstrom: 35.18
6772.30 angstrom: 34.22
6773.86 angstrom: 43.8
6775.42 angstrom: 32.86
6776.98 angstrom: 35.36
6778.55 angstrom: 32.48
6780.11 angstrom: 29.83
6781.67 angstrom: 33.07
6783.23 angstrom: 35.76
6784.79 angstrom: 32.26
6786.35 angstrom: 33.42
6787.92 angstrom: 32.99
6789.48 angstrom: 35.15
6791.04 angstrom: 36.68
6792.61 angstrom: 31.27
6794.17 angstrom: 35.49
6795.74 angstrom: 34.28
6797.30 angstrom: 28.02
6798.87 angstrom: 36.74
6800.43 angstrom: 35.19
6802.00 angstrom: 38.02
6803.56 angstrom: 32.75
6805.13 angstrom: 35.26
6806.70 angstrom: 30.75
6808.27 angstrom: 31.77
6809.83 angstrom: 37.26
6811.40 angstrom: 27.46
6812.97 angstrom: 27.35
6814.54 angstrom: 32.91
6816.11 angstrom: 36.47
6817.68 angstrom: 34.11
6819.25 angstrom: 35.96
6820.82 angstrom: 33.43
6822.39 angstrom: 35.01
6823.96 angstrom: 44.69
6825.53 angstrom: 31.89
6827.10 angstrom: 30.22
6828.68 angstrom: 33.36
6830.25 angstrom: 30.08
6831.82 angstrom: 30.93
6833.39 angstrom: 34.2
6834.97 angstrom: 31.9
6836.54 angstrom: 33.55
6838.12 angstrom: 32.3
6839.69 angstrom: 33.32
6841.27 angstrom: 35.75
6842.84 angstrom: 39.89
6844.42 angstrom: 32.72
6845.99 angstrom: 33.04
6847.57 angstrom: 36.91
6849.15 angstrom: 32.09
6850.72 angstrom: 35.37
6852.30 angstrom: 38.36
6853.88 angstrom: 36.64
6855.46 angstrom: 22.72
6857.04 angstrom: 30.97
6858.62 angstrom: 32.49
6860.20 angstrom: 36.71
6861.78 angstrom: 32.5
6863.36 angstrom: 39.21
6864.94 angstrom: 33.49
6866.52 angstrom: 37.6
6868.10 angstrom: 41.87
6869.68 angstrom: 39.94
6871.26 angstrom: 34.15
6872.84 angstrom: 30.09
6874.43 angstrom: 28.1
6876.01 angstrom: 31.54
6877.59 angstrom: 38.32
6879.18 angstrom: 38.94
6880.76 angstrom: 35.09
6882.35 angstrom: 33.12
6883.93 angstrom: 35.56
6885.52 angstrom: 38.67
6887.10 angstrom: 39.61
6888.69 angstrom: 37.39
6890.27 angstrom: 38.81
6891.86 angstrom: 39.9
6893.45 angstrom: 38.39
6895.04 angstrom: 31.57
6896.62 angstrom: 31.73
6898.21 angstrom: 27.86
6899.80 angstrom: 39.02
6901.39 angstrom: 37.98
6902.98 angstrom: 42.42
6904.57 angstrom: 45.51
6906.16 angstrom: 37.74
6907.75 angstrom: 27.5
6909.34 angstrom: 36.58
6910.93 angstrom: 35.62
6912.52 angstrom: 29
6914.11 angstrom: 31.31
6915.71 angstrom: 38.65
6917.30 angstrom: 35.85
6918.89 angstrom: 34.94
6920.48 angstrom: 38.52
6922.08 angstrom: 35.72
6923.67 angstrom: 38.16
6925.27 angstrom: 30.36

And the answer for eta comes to 2.8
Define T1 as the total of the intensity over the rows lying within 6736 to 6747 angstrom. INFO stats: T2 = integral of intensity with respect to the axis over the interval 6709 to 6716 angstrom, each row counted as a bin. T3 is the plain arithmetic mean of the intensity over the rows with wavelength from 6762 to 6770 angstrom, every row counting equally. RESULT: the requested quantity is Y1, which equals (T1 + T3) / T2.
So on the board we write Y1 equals 1.0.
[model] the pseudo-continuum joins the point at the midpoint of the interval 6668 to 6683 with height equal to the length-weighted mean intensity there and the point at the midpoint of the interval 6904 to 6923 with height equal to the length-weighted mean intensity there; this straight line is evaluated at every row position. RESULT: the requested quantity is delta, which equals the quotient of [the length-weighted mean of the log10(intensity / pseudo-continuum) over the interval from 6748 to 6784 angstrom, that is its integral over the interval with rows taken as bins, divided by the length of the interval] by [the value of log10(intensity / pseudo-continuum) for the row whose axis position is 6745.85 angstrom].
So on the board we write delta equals 0.4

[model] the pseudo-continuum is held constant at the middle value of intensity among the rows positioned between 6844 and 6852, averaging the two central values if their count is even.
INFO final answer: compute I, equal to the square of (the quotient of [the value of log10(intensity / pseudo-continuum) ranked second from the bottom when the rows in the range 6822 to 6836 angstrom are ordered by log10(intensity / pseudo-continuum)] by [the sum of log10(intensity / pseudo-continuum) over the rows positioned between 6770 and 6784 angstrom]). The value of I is 0.049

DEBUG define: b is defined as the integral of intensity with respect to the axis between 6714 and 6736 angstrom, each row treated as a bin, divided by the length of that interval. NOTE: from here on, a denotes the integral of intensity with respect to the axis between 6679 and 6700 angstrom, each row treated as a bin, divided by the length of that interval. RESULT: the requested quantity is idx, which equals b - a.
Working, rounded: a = 35.1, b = 39.9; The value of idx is 4.8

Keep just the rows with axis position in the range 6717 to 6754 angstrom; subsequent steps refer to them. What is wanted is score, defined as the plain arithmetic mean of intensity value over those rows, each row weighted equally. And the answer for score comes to 35.5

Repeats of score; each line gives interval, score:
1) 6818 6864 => 34.0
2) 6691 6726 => 37.2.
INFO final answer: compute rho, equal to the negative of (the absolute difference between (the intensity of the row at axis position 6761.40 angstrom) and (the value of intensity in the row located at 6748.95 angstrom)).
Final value -4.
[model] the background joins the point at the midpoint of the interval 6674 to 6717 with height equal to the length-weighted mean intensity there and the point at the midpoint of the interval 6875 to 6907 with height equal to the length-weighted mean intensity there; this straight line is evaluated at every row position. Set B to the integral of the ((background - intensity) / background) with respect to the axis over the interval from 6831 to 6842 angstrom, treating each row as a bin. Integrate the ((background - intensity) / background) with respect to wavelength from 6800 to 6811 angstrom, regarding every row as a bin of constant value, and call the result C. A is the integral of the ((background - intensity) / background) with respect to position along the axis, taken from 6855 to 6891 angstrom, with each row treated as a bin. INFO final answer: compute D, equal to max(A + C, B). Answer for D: 2.3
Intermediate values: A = 1.6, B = 1.1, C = 1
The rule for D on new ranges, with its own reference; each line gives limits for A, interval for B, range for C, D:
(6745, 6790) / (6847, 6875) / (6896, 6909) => 3.8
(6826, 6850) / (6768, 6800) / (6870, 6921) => 3.9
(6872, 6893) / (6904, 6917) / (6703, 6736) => 0.7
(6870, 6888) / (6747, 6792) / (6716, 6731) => 3.4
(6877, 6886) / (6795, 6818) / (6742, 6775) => 2.4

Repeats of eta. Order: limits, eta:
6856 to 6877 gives 0.6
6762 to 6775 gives 14.6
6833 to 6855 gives 2.4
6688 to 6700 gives 4.5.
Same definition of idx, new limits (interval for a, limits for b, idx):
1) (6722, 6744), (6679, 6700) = -1.6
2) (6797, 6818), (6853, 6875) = 0.9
